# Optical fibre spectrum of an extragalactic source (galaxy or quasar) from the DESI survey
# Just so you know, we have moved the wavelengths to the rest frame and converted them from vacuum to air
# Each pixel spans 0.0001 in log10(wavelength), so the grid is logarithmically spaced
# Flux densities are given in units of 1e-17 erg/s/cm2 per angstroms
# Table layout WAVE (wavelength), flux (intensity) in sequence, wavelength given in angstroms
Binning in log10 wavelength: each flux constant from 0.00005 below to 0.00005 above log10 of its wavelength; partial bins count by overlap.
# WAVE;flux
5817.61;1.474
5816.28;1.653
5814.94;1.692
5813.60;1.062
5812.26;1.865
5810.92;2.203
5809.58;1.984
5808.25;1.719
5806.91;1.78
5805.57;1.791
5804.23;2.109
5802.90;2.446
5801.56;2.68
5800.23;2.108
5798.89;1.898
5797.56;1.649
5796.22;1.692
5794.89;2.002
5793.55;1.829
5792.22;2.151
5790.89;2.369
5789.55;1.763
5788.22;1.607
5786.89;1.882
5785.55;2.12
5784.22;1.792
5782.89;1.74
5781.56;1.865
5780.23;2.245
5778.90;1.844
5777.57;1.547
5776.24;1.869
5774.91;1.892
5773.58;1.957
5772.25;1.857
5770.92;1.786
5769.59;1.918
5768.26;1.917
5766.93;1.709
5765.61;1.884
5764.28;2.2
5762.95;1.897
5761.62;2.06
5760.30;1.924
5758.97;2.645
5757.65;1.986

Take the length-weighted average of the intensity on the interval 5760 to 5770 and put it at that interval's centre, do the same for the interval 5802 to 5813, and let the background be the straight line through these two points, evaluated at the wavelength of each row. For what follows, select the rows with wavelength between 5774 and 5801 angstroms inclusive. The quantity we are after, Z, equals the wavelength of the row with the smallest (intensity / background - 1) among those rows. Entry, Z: 5777.57 angstroms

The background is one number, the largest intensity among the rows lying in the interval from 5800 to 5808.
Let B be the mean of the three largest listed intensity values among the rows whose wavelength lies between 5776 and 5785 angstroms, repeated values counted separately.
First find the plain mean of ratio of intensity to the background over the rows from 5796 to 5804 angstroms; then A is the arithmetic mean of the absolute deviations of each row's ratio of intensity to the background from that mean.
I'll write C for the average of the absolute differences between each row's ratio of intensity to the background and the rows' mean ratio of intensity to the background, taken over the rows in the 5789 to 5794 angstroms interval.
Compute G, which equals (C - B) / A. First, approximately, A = 0.124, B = 1.99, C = 0.087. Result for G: -15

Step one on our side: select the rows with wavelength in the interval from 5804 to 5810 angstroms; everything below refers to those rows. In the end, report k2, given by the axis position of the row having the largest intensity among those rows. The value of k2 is 5804.23 angstroms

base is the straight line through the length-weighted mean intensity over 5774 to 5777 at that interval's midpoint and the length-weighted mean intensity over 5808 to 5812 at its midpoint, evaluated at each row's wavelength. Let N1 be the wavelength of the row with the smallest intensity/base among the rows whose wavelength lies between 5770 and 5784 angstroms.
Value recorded 5777.57 angstroms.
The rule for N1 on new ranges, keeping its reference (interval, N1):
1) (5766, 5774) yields 5766.93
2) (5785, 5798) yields 5788.22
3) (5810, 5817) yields 5813.60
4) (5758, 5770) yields 5766.93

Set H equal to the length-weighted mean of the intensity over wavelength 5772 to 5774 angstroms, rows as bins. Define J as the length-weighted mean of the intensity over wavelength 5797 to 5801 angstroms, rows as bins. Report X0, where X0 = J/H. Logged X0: 1.00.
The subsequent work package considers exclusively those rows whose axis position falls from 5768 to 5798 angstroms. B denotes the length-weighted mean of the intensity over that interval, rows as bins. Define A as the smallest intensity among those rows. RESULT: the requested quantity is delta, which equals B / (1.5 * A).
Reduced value 0.81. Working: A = 1.547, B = 1.88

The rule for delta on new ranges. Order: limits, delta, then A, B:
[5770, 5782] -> 0.81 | 1.547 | 1.87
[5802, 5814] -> 1.20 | 1.062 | 1.92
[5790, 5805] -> 0.84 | 1.649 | 2.08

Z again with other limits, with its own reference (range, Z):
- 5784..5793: 5788.22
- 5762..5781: 5777.57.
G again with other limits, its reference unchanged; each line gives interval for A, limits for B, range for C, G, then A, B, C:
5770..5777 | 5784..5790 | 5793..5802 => -118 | 0.016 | 1.93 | 0.091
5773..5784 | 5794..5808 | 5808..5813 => -52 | 0.045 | 2.41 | 0.056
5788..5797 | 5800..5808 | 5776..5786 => -29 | 0.082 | 2.41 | 0.057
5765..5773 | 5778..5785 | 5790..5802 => -78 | 0.024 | 1.98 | 0.095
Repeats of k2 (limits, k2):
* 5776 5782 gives 5780.23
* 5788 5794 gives 5790.89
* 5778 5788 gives 5780.23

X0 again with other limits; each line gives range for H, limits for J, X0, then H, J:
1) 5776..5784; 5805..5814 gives 0.97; 1.85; 1.79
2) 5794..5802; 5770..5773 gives 0.92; 1.98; 1.83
